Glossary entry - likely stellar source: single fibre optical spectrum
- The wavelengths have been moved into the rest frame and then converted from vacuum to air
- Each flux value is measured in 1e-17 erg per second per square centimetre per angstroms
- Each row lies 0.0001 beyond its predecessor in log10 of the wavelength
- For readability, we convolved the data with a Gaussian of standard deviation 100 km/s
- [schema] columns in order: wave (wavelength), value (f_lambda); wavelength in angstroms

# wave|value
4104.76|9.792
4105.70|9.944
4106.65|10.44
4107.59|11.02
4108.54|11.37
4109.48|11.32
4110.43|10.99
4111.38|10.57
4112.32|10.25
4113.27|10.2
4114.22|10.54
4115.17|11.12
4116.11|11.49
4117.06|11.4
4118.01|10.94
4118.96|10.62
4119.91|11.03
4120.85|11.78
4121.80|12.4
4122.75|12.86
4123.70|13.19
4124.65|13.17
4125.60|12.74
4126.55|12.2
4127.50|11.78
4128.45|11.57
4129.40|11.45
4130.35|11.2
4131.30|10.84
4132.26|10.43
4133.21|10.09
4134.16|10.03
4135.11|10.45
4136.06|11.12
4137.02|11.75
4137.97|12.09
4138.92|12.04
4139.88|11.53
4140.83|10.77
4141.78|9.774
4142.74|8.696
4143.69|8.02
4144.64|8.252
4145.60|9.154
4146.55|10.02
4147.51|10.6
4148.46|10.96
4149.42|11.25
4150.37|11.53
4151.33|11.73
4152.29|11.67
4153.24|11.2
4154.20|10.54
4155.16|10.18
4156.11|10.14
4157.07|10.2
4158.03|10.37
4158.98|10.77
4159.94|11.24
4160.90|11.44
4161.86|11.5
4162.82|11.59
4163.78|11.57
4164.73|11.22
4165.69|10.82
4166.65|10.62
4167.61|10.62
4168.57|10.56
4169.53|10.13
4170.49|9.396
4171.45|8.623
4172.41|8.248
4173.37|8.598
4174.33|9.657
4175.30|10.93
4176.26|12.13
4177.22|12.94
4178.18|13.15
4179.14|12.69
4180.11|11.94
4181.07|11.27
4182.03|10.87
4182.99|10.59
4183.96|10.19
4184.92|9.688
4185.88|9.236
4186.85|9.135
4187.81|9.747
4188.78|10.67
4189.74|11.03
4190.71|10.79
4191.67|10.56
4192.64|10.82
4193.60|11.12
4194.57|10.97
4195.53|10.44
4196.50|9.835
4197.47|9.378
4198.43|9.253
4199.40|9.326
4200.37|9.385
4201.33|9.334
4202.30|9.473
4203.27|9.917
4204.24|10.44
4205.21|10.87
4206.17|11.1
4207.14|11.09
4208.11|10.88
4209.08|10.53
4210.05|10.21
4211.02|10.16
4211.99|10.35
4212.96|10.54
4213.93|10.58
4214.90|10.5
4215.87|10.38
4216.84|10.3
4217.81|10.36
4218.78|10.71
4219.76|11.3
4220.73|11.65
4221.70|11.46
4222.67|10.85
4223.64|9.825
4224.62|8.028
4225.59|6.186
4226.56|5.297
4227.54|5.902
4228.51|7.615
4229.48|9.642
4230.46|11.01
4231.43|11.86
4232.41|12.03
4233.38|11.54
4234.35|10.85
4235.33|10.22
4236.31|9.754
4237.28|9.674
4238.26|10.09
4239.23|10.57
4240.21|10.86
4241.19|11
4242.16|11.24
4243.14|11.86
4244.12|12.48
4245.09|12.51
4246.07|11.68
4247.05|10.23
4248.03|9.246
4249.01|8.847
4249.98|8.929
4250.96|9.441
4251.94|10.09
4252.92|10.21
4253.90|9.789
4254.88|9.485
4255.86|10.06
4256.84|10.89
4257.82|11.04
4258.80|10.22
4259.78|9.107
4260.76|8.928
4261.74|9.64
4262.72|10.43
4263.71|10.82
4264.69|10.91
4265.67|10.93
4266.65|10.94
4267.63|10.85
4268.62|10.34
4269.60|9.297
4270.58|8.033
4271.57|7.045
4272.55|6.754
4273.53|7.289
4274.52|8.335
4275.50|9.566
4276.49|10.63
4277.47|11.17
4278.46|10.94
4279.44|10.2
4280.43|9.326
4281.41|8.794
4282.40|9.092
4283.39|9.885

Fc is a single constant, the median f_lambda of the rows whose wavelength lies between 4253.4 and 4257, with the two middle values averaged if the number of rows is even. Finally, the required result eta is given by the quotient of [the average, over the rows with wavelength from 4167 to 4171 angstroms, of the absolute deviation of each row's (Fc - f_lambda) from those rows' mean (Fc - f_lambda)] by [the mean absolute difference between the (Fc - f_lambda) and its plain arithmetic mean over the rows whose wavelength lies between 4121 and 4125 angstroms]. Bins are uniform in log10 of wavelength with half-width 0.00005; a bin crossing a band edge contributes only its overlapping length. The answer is 1.5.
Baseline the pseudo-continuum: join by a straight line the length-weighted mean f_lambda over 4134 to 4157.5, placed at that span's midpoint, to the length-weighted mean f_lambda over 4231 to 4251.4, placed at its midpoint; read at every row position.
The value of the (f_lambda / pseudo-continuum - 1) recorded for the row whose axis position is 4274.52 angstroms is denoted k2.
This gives -0.23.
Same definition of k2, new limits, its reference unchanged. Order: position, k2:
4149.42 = 0.07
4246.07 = 0.09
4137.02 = 0.11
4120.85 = 0.12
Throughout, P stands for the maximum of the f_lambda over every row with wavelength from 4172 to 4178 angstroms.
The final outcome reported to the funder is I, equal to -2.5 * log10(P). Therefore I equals -2.78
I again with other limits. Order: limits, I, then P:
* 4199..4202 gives -2.43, 9.385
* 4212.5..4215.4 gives -2.56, 10.58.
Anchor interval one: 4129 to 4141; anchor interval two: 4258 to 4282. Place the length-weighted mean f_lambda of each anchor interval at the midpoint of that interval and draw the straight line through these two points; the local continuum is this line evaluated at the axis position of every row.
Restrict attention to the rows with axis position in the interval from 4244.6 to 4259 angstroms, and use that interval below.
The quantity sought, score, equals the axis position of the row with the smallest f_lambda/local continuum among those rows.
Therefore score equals 4249.01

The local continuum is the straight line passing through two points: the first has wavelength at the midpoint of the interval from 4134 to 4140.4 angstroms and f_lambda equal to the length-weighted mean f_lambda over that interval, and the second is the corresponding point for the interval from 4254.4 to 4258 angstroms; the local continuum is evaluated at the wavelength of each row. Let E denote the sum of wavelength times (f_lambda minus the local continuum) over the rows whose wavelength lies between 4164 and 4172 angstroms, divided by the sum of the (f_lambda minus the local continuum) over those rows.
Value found 4170.0 angstroms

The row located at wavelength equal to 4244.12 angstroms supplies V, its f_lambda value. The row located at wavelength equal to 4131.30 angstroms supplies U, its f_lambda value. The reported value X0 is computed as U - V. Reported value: -1.6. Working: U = 10.84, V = 12.48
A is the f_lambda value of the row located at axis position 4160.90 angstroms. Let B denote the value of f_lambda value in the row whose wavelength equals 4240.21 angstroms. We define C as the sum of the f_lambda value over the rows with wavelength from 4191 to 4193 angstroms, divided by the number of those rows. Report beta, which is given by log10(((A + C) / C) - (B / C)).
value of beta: 0.02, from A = 11.44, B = 10.86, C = 10.7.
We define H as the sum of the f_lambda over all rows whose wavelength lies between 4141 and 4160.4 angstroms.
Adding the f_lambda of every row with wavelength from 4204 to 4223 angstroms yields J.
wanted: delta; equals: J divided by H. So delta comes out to 1.04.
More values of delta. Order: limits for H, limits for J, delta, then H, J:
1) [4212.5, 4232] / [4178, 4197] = 1.11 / 194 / 215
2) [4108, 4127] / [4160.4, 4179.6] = 0.94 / 230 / 216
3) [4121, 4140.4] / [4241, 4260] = 0.89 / 233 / 208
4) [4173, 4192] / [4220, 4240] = 0.90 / 216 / 194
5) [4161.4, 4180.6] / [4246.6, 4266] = 0.92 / 217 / 199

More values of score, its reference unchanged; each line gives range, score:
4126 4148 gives 4143.69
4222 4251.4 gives 4226.56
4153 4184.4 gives 4172.41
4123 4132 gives 4131.30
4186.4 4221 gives 4186.85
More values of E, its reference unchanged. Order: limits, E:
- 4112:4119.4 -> 4114.8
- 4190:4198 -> 4196.4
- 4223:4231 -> 4226.5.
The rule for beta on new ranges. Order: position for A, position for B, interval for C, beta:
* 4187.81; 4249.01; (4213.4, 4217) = 0.04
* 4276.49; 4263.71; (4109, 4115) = -0.01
